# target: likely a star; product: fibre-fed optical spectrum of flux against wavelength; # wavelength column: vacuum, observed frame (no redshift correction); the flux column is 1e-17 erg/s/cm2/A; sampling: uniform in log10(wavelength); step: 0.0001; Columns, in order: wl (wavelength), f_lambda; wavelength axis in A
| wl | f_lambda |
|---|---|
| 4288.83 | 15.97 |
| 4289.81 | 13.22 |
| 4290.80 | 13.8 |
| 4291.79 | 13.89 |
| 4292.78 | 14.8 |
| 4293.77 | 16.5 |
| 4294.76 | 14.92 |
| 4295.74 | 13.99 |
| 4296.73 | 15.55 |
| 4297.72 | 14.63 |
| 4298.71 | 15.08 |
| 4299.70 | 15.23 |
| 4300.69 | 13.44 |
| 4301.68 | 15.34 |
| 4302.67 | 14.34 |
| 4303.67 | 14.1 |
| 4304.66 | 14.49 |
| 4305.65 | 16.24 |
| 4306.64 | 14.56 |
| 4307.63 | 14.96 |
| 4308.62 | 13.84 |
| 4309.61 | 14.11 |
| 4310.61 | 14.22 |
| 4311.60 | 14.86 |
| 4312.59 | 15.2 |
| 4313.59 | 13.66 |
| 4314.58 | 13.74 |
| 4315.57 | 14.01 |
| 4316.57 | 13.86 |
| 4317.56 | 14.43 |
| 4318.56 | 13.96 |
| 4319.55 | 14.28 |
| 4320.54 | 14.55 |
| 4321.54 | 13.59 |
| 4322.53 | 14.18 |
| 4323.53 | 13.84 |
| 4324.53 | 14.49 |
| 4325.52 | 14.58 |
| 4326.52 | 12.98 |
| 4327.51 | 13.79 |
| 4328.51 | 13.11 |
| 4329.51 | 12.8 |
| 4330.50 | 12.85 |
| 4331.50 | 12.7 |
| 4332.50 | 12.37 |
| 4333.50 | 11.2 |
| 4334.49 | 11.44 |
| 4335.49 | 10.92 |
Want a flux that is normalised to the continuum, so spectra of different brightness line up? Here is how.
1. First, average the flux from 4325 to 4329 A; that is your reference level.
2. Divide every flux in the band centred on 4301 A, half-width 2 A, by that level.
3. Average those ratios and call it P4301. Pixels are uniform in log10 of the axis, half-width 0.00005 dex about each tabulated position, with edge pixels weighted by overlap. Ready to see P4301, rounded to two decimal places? 1.07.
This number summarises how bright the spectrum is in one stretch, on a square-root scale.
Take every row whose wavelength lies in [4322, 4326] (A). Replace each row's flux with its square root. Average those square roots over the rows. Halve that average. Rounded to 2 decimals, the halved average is 1.89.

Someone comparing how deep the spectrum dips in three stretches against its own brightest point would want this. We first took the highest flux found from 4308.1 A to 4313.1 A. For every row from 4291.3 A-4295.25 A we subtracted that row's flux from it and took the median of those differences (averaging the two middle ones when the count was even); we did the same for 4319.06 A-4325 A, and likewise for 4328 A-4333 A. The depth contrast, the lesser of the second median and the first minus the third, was -2.1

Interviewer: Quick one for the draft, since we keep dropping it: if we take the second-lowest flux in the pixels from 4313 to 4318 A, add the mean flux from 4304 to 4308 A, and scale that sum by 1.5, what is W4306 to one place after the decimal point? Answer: 43.2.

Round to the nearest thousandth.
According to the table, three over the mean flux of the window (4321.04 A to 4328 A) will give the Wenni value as 0.215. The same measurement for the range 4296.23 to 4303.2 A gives 0.203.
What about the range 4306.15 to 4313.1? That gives 0.206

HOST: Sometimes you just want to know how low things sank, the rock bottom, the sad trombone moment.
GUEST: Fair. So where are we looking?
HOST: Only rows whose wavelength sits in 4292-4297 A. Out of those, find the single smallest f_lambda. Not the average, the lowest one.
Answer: 13.99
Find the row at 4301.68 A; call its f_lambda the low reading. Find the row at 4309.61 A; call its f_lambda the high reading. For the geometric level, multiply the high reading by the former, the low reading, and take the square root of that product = 14.7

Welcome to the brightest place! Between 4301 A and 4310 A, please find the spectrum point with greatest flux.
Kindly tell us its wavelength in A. 4305.65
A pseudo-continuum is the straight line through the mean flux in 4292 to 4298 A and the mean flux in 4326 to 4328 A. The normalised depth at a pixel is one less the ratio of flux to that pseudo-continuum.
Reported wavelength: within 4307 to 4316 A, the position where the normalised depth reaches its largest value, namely 4308.62 A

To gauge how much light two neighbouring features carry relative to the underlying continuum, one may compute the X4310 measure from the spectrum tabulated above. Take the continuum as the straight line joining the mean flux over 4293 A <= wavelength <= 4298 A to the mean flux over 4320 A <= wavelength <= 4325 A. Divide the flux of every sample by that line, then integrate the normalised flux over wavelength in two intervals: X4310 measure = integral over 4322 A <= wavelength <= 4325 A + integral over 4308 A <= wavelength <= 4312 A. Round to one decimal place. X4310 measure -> 6.9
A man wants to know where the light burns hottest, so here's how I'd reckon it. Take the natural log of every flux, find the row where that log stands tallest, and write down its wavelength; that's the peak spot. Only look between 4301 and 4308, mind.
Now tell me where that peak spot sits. 4305.65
